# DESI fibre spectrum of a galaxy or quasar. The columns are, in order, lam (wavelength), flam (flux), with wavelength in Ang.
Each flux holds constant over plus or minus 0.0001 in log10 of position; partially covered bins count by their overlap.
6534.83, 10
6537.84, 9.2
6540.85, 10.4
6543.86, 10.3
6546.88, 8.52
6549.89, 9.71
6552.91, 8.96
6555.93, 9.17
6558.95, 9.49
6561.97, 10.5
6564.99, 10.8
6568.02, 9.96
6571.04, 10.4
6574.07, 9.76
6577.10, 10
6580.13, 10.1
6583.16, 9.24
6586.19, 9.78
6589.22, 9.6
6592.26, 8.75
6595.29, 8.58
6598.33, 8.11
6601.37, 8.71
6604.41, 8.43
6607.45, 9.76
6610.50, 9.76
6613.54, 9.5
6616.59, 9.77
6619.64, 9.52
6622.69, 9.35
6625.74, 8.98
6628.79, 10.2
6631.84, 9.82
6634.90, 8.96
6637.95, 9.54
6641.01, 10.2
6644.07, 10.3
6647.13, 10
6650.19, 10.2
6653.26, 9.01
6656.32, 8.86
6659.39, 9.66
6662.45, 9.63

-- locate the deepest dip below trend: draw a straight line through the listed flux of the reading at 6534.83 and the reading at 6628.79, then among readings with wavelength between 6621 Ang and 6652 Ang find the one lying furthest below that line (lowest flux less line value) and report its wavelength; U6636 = 6634.90 Ang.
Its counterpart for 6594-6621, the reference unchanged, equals 6598.33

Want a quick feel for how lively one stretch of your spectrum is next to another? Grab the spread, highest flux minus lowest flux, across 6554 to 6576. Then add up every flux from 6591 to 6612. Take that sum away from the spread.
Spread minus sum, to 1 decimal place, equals -60.5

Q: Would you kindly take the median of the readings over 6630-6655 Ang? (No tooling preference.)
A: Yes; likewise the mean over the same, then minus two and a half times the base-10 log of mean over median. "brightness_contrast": 0.017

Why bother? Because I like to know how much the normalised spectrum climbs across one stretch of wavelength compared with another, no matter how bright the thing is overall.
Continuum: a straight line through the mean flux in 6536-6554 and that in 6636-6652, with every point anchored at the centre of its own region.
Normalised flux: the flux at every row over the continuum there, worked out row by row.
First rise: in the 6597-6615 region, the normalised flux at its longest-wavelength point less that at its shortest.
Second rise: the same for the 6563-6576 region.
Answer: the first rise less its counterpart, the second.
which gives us 0.25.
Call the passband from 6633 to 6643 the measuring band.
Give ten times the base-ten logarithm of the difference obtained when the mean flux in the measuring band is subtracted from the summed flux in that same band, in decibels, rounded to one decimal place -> 12.8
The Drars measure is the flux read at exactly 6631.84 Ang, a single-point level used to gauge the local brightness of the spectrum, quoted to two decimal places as 9.82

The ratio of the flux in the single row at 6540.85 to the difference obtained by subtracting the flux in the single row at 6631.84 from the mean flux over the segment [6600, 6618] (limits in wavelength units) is -21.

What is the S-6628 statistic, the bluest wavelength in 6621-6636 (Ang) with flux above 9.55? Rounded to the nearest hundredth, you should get 6628.79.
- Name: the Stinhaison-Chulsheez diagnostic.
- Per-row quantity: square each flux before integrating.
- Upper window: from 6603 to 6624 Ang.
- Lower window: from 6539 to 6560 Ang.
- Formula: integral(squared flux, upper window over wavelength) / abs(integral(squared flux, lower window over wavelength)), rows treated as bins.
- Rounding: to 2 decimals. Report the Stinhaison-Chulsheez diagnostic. 0.99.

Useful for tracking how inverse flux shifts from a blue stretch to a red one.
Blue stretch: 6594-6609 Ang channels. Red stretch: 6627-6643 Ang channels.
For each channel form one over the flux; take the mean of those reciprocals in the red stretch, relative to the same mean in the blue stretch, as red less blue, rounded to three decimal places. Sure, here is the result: -0.012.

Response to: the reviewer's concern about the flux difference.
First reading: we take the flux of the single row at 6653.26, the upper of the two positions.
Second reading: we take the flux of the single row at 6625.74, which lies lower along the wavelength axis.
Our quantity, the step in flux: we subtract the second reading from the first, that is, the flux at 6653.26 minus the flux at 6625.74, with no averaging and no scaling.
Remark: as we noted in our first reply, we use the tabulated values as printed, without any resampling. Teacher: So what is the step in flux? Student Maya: 0.0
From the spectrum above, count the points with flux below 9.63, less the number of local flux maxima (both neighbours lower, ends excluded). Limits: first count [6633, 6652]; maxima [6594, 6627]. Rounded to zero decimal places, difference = 0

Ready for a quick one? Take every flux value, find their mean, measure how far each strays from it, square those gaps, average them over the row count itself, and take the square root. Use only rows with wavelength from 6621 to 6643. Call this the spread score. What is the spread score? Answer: 0.48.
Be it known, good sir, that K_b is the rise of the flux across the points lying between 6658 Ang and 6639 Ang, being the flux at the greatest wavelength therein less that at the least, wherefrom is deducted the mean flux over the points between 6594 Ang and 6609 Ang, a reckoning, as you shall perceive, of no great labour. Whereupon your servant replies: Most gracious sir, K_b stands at -10.1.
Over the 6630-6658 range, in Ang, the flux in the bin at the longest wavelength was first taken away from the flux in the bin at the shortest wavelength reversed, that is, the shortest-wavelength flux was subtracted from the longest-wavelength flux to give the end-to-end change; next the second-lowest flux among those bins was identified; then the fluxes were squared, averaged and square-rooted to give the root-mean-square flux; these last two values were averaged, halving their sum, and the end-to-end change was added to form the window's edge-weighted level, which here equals 8.4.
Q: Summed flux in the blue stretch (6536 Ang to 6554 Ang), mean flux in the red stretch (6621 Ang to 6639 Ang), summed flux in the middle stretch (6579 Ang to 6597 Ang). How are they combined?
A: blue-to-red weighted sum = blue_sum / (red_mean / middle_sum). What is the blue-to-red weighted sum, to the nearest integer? 338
